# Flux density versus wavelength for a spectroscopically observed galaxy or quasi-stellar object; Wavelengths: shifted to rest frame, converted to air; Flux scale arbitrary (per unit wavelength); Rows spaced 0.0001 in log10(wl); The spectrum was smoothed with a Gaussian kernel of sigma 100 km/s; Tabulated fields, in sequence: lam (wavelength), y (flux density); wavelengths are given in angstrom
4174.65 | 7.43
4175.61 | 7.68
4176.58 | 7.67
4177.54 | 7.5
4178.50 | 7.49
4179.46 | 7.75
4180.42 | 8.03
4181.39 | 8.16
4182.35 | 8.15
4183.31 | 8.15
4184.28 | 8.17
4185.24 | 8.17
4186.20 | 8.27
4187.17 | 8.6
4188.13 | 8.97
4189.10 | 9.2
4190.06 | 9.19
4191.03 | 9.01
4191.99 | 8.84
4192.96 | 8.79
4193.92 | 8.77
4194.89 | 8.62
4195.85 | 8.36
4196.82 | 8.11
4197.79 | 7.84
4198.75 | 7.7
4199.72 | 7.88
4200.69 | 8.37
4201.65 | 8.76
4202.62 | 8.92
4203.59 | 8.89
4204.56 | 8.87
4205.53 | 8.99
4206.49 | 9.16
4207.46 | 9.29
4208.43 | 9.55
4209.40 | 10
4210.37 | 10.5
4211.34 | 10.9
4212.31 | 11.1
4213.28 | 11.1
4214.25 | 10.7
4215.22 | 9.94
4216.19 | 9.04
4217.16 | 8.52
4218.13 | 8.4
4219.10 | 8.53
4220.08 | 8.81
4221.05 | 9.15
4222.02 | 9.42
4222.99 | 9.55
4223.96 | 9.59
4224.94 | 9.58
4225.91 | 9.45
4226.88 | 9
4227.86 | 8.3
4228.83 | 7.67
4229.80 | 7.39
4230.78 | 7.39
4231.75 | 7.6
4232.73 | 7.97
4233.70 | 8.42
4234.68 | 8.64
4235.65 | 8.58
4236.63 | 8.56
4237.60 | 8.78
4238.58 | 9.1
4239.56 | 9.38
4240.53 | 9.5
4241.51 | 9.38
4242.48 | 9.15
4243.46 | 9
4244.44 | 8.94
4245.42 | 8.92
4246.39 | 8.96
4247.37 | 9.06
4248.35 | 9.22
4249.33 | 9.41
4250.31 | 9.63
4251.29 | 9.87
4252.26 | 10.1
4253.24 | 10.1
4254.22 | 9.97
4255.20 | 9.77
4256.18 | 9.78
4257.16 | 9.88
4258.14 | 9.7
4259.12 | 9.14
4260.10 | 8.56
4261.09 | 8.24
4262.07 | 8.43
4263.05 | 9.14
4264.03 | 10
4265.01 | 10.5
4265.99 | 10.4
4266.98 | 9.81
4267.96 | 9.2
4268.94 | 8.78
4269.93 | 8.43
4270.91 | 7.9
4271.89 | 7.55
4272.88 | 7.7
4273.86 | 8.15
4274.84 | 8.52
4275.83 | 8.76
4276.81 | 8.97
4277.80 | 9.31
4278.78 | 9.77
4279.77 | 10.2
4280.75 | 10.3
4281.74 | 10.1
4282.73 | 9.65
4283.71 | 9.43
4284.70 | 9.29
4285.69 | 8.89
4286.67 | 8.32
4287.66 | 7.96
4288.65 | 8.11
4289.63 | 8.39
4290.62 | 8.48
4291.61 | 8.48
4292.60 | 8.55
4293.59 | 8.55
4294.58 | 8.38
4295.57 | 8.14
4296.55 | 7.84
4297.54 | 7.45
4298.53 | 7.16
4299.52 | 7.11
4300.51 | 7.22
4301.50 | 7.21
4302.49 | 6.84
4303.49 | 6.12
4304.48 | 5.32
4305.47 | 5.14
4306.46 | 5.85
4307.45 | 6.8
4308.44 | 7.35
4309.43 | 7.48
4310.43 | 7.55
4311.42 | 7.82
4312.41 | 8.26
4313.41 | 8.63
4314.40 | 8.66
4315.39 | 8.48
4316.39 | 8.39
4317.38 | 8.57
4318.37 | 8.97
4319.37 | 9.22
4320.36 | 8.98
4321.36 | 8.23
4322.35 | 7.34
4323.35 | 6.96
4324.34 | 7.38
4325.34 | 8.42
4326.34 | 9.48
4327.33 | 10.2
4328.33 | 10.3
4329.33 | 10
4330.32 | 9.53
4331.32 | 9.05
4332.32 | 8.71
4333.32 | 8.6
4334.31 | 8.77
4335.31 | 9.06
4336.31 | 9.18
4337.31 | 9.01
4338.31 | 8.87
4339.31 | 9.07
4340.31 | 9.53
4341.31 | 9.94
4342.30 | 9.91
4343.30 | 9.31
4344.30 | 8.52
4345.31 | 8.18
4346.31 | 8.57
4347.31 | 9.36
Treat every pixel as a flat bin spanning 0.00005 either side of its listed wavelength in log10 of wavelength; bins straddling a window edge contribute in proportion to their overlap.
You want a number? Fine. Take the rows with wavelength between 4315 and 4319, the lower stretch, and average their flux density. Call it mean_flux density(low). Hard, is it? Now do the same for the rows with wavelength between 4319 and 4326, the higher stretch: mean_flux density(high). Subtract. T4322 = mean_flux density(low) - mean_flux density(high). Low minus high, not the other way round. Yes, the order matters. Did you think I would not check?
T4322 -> 0.53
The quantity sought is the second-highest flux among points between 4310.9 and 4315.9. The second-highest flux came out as 8.63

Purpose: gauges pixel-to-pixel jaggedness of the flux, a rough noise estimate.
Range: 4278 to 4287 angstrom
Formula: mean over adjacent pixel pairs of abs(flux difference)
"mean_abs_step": 0.31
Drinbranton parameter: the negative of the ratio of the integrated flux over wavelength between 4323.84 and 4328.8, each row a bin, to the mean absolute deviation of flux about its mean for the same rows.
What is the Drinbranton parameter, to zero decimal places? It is -45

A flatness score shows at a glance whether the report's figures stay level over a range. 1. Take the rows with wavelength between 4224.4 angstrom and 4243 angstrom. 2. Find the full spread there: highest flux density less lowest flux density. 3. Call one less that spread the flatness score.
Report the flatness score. -1.2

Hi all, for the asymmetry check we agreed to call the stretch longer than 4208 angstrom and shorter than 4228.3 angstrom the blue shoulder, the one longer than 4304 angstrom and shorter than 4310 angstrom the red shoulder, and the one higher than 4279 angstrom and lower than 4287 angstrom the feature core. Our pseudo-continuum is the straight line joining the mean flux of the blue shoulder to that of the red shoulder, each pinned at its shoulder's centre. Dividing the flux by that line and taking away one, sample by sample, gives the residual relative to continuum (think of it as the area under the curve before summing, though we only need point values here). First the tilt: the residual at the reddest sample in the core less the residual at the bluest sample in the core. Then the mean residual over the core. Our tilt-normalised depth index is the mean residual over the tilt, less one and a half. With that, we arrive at -3.0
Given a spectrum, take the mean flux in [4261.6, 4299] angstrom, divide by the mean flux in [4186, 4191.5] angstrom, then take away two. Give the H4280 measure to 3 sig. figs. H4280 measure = -1.01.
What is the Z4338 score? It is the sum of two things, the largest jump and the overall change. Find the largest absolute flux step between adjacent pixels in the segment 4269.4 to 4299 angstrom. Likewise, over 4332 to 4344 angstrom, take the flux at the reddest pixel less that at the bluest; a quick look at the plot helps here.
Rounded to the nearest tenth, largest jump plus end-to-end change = 1.2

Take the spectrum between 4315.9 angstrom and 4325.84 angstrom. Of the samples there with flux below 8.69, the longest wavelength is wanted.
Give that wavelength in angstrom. 4325.34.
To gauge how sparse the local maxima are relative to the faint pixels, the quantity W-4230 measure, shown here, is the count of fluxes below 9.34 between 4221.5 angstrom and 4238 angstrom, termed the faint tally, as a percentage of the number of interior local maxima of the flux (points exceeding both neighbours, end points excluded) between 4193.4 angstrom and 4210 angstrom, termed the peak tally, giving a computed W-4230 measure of 1200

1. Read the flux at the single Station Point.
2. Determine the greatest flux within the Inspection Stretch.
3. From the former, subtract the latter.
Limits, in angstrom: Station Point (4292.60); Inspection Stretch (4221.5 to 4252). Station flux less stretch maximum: -1.3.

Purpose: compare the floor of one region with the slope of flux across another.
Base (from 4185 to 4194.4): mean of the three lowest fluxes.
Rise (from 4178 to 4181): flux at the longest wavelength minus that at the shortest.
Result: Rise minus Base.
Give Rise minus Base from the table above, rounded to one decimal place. -7.8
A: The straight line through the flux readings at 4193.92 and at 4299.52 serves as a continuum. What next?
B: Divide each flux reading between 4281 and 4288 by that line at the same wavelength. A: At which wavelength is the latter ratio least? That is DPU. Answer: 4287.66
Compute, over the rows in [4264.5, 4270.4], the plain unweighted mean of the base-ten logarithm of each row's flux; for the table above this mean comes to 0.98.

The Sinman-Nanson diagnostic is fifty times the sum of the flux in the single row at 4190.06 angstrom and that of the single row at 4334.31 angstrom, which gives 898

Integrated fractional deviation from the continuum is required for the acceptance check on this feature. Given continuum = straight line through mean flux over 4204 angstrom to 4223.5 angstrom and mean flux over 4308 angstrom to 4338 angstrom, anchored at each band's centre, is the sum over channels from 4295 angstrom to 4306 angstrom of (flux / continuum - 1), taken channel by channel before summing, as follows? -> -2.4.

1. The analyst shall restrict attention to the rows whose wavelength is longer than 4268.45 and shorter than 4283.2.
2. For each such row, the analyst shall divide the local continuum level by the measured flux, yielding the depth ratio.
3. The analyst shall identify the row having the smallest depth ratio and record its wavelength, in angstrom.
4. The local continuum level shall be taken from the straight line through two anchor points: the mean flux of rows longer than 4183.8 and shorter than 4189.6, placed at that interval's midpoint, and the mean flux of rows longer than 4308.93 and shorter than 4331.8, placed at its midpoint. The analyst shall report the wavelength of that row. 4280.75 angstrom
